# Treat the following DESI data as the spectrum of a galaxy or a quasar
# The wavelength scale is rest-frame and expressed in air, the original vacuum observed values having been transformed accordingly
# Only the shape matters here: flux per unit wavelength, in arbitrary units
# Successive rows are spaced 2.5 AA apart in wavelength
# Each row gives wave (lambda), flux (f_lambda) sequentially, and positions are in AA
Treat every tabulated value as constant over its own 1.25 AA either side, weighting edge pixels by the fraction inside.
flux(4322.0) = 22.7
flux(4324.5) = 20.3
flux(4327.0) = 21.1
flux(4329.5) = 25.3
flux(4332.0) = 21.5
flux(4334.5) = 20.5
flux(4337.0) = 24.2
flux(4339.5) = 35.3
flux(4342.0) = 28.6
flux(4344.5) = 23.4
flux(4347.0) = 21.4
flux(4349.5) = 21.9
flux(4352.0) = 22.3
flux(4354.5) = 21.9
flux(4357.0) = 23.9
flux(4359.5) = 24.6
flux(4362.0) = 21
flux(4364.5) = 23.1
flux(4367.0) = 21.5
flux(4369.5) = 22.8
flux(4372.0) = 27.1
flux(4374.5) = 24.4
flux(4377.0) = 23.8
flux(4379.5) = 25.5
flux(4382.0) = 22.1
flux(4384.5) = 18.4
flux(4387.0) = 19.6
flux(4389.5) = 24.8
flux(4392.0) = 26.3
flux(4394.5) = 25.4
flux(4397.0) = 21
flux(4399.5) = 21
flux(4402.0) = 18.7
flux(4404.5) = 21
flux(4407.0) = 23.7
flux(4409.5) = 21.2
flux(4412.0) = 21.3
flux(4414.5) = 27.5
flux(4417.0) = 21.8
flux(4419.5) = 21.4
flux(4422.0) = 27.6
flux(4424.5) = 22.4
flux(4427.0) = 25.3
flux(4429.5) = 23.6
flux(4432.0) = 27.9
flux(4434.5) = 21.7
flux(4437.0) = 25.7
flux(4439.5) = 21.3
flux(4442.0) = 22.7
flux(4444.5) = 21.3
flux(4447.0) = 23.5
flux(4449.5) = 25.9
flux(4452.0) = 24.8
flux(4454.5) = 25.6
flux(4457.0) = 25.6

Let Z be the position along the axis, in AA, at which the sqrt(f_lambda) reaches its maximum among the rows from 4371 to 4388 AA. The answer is 4372.0 AA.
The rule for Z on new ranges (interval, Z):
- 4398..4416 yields 4414.5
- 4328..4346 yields 4339.5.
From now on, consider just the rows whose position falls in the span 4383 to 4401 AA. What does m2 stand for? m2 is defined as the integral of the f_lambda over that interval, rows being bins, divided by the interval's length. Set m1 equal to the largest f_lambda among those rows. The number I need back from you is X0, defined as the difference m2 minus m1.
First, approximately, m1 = 26.3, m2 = 22.3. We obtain -4.0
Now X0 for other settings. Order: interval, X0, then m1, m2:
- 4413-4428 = -3.3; 27.6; 24.3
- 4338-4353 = -9.8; 35.3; 25.5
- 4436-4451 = -2.5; 25.9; 23.4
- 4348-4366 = -2.0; 24.6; 22.6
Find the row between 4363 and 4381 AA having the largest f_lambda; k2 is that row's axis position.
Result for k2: 4372.0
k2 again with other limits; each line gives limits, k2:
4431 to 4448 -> 4432.0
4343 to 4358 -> 4357.0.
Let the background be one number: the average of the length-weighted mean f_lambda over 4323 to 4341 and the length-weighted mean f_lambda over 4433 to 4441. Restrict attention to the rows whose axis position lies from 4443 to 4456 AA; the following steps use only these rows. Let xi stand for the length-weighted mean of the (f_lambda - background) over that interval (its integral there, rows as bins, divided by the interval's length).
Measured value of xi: 0.66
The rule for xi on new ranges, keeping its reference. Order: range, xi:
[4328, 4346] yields 1.86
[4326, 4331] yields -0.34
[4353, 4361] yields -0.21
